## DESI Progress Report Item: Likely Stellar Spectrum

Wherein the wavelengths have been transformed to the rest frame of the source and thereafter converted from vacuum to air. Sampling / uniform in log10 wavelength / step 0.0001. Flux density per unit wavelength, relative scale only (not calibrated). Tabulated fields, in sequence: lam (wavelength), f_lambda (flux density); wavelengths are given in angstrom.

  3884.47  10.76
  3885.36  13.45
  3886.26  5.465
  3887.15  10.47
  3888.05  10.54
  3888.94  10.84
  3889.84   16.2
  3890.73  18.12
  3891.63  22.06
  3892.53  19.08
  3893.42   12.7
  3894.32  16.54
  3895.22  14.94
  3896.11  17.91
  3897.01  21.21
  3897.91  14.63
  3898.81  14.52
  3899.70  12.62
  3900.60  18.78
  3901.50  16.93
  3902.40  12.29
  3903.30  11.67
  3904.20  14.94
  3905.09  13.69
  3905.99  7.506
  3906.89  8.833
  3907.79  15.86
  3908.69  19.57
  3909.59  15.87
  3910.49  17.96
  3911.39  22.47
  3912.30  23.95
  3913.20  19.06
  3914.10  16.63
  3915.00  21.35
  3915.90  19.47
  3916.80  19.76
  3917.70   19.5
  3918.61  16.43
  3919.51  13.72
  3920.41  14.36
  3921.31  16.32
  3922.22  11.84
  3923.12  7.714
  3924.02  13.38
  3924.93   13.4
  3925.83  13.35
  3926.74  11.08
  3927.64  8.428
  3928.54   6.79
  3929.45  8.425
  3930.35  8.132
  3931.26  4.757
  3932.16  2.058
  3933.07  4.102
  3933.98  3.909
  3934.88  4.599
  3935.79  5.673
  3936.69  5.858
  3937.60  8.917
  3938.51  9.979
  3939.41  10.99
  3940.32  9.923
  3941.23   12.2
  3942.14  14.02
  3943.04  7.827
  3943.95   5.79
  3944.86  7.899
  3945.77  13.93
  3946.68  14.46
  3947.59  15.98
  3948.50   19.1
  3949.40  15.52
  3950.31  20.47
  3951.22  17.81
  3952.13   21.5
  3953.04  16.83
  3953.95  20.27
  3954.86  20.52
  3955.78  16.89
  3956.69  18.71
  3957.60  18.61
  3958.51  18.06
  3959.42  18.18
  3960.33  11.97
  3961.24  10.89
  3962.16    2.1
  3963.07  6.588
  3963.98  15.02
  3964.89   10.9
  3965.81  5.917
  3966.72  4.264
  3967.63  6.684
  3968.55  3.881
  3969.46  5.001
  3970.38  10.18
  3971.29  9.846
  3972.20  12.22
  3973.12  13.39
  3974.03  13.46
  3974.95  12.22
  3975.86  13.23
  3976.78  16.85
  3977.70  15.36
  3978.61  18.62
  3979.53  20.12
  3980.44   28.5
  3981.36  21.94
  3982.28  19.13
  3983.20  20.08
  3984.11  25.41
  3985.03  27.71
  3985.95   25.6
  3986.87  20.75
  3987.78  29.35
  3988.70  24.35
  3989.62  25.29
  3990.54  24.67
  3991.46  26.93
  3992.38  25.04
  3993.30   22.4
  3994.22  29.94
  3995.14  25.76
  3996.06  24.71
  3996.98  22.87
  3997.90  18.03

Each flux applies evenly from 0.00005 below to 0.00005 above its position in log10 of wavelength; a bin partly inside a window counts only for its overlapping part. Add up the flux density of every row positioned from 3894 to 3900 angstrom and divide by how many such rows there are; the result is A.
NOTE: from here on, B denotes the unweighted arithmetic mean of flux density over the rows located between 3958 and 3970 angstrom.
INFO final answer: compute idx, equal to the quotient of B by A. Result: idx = 0.6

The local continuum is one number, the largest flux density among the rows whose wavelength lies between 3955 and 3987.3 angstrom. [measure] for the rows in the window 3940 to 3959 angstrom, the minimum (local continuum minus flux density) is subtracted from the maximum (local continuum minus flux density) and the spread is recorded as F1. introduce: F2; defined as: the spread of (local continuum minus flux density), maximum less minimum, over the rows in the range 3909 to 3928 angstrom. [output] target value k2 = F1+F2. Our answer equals 31.9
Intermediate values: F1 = 15.7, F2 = 16.2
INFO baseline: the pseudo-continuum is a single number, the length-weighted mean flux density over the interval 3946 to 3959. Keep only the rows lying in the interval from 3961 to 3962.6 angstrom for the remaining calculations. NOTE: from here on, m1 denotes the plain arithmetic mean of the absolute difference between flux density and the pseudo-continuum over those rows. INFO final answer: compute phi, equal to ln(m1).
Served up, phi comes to 2.5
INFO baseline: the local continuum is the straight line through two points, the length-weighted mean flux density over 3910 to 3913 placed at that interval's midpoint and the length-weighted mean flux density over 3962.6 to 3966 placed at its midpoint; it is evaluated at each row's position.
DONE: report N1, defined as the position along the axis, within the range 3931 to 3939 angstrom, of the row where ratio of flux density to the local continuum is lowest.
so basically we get 3932.16 angstrom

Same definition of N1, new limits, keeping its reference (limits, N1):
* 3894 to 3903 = 3902.40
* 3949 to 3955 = 3949.40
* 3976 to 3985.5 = 3977.70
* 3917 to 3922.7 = 3922.22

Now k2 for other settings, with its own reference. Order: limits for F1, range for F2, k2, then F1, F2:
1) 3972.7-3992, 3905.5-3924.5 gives 33.6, 17.1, 16.4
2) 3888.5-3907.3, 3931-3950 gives 31.6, 14.6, 17.0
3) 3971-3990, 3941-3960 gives 35.2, 19.5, 15.7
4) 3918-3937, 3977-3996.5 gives 29.0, 14.4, 14.6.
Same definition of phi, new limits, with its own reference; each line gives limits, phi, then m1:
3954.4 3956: 0.6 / 1.8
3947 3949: 0.4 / 1.6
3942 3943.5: 2.0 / 7.2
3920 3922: 1.0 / 2.8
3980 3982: 2.0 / 7.1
